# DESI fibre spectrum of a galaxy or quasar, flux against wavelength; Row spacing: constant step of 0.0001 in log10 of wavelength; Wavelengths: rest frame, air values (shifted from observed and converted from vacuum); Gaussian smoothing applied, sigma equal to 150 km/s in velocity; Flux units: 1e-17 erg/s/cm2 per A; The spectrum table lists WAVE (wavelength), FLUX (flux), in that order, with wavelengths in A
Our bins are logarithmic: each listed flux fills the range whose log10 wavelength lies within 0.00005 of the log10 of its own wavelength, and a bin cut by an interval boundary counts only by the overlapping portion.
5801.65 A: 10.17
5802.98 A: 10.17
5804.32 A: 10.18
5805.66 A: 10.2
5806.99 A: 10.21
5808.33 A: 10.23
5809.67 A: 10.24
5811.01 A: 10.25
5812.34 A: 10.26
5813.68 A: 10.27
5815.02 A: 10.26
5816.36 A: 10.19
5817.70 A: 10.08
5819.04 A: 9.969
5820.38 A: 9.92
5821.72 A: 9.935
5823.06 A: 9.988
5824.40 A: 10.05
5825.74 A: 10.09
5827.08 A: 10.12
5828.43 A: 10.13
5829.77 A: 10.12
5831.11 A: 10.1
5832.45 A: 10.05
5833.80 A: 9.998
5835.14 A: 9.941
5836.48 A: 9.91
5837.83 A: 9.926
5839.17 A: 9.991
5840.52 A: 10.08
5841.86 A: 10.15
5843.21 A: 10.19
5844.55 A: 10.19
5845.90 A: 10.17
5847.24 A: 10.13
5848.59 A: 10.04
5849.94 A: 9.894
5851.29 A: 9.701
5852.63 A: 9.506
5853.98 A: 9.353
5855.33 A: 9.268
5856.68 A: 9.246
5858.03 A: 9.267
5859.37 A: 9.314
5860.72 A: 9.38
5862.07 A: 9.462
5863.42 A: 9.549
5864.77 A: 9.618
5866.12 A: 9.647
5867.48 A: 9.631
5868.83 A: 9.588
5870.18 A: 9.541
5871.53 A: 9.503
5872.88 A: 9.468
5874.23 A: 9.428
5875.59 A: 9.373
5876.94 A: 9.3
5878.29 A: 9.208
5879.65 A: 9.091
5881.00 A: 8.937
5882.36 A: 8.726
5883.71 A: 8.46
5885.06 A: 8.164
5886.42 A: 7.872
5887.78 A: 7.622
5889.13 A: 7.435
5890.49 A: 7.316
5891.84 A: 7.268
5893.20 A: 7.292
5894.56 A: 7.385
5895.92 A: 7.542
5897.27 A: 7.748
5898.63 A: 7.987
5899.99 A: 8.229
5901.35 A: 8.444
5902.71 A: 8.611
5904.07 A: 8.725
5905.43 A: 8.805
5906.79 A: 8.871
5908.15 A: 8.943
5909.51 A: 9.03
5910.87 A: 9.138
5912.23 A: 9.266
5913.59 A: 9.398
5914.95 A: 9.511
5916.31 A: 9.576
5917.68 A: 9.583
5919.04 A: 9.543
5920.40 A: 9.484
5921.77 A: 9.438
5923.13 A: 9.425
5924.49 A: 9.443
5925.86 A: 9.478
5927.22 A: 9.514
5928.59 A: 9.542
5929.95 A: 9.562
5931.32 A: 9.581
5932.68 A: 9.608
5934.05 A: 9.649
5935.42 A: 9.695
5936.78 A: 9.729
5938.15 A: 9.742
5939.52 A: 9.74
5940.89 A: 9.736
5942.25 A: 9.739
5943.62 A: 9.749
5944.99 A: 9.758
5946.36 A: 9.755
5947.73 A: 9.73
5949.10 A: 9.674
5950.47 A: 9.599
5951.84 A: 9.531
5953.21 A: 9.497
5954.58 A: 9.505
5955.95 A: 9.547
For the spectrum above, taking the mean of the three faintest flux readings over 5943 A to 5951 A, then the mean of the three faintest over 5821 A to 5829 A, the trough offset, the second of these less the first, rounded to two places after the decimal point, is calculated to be 0.32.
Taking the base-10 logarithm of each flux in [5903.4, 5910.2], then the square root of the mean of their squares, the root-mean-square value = 0.948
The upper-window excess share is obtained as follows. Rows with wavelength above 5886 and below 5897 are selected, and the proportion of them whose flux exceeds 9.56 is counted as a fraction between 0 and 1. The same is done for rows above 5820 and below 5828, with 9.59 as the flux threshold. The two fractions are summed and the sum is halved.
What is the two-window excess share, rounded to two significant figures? 0.50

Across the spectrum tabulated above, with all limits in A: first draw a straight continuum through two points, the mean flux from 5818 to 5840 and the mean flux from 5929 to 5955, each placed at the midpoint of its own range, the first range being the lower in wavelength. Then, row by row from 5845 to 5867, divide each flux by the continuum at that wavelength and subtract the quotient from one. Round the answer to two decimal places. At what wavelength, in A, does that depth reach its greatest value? 5856.68 A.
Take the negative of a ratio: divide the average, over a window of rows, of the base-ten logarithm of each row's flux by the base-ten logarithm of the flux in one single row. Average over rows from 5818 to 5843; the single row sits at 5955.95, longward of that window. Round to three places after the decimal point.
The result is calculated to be -1.022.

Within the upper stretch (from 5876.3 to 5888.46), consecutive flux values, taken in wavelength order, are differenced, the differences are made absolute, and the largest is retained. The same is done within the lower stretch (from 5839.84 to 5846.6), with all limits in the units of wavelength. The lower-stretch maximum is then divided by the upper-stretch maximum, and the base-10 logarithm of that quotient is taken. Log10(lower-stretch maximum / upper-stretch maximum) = -0.6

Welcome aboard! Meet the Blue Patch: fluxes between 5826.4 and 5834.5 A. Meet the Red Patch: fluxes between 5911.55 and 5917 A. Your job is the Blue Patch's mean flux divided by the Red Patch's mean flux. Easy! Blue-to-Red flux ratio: 1.07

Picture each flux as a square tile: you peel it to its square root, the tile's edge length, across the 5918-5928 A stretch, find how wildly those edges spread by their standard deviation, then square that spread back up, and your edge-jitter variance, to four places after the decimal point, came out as 0.0000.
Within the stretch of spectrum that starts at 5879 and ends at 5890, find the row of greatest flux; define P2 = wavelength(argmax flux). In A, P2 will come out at 5879.65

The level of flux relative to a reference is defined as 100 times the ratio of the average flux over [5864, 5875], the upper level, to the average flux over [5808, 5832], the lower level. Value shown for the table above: 94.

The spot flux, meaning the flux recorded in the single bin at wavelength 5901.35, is 8.444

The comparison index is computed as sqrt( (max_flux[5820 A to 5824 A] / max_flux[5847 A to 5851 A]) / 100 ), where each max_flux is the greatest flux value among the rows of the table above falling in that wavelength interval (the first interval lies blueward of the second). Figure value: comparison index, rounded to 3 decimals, 0.099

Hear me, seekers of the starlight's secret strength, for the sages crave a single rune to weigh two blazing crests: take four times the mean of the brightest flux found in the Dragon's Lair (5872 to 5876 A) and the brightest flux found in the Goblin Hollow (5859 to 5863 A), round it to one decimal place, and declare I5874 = 37.9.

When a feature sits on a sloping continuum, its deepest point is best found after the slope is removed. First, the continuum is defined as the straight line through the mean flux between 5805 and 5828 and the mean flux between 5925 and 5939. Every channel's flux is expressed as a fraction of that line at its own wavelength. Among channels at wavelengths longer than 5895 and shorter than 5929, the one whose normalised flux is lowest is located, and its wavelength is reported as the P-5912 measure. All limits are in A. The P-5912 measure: 5895.92 A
